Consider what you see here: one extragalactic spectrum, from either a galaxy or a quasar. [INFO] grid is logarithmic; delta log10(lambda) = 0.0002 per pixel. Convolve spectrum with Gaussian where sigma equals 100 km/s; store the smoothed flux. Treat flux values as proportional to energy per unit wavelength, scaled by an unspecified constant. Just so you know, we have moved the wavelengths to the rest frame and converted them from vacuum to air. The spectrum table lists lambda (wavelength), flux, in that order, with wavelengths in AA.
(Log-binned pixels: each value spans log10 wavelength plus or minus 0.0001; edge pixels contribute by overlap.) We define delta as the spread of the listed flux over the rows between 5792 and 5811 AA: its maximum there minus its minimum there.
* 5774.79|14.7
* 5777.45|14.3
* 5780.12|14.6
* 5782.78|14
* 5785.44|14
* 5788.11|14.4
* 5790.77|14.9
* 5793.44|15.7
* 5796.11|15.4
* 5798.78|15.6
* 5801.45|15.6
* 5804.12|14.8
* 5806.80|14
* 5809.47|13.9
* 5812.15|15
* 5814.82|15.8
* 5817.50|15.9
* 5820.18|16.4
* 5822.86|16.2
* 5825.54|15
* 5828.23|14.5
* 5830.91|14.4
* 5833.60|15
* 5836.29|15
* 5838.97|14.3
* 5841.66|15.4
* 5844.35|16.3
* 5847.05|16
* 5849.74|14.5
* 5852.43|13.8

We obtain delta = 1.80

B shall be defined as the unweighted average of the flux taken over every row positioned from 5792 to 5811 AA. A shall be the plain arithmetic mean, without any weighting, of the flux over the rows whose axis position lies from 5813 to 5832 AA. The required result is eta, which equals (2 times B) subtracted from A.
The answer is -14.5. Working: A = 15.5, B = 15.0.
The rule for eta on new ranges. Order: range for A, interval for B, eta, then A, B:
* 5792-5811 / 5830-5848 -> -15.4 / 15.0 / 15.2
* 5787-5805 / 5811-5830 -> -15.9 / 15.2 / 15.5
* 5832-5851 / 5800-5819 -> -14.8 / 15.2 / 15.0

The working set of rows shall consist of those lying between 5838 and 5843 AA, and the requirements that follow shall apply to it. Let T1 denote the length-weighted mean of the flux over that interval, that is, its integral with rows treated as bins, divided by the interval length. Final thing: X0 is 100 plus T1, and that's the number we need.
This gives 115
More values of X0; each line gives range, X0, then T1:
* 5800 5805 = 115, 15.3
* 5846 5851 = 115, 15.2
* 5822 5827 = 116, 15.5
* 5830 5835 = 115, 14.7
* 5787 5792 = 115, 14.7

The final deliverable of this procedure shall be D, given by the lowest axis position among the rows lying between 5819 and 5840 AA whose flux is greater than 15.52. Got 5820.18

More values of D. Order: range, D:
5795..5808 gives 5798.78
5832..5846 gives 5844.35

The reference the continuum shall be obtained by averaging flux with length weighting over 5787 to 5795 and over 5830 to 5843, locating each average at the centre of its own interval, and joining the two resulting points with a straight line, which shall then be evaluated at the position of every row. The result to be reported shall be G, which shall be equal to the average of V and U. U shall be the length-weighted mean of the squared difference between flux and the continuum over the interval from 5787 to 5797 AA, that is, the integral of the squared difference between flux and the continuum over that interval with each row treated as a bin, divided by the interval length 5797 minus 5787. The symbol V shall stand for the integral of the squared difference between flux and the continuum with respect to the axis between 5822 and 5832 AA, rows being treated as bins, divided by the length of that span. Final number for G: 0.37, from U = 0.3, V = 0.5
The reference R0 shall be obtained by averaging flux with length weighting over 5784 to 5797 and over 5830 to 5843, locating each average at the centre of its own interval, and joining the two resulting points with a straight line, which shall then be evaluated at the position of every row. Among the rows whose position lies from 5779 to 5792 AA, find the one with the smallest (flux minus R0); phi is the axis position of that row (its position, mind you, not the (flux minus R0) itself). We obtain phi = 5782.78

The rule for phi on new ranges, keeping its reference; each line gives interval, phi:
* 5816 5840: 5838.97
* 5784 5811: 5809.47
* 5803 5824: 5809.47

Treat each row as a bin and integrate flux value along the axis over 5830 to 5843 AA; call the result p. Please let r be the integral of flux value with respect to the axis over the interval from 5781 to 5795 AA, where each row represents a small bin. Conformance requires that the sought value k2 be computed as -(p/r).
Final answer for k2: -0.9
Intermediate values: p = 193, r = 205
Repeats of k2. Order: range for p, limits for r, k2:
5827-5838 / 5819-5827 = -1.3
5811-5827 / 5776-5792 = -1.1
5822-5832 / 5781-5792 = -0.9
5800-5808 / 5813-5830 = -0.4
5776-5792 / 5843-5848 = -2.8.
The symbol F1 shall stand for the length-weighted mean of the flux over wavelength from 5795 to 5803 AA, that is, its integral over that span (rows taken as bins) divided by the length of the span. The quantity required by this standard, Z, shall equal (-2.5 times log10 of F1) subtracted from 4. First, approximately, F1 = 15.5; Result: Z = 6.977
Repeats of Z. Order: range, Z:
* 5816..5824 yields 7.021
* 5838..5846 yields 6.968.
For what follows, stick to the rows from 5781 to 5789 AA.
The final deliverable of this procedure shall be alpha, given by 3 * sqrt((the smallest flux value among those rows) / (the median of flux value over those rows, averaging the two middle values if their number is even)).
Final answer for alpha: 3.00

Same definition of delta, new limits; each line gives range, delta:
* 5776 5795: 1.70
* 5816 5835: 2.00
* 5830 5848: 2.00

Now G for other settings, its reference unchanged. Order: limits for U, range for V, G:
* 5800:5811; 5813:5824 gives 0.97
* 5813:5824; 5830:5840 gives 0.74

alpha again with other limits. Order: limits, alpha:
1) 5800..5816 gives 2.90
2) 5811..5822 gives 2.92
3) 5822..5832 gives 2.96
